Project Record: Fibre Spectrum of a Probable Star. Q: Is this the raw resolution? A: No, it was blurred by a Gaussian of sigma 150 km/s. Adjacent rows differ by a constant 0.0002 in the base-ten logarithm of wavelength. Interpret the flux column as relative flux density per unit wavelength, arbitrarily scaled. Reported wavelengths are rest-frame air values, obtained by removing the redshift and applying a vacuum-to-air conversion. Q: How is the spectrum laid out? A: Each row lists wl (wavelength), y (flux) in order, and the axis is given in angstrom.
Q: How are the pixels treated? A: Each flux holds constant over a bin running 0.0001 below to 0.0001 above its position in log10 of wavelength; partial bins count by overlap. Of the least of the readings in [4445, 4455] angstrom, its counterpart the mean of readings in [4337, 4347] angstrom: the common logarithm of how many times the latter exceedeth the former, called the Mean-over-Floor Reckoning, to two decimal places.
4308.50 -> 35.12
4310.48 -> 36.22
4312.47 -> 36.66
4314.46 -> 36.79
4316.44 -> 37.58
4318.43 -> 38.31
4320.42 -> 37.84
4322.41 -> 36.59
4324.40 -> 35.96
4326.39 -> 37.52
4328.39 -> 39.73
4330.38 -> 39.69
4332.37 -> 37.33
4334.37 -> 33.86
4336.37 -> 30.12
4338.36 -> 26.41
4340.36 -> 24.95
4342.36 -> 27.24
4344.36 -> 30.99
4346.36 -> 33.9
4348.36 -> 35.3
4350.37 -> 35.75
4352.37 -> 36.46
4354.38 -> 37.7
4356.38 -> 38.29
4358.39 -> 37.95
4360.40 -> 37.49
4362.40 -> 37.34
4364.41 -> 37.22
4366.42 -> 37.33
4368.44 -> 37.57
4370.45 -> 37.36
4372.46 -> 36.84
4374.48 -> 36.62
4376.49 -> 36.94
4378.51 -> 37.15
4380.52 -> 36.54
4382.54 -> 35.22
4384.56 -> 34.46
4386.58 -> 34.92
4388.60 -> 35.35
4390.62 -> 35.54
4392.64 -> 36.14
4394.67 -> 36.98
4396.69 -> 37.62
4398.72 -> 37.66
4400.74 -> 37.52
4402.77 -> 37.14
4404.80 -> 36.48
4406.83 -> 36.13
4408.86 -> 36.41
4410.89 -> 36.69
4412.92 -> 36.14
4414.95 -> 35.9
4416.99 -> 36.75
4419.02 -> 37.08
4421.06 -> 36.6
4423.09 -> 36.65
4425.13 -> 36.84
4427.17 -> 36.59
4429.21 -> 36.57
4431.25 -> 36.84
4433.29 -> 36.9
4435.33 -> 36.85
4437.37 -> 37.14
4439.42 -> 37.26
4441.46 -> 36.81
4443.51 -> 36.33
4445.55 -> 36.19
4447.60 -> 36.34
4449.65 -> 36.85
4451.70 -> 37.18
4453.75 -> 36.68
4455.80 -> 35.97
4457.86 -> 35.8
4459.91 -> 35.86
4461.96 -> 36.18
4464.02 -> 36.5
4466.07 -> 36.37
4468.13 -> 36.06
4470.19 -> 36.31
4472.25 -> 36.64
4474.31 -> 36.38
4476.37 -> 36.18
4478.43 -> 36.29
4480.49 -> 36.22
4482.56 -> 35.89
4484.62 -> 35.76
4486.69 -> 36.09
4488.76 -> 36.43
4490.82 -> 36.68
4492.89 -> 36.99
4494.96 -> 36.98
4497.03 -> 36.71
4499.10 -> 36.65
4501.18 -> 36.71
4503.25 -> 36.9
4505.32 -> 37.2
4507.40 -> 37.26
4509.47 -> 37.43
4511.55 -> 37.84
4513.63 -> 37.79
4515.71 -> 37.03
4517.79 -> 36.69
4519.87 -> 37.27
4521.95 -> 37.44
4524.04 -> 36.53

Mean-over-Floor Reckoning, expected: -0.10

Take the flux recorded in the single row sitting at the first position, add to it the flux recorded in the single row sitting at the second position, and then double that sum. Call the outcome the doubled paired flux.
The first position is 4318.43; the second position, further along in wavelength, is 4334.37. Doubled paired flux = 144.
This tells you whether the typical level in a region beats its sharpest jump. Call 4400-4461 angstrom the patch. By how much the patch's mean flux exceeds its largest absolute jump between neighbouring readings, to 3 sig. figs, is 35.8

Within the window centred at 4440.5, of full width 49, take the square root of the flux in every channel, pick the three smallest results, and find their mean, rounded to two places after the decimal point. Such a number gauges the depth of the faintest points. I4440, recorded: 5.99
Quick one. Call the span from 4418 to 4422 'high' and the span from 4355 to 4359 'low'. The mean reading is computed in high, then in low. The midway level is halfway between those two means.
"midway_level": 37.5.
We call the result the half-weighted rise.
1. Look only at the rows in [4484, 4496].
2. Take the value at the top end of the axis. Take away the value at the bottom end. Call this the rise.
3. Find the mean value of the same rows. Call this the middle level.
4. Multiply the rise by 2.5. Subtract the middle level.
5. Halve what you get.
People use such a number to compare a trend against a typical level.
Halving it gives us -16.7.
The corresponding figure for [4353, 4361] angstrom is -19.2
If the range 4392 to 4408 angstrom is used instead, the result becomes -18.5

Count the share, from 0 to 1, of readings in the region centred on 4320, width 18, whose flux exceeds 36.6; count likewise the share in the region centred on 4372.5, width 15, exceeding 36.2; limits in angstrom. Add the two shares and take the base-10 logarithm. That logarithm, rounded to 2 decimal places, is 0.25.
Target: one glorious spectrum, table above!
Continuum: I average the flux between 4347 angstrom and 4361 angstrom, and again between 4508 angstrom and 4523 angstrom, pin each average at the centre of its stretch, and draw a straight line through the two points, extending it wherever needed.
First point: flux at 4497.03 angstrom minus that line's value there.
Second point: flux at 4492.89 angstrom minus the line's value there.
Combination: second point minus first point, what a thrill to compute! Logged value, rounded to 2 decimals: 0.29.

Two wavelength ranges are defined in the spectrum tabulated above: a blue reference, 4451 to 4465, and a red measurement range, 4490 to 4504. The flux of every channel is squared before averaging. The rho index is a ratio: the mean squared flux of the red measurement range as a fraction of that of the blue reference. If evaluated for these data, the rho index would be 1.03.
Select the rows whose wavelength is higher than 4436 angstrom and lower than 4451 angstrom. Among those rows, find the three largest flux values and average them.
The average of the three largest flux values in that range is 37.1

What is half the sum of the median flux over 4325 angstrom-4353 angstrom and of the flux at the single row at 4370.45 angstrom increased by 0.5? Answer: 36.23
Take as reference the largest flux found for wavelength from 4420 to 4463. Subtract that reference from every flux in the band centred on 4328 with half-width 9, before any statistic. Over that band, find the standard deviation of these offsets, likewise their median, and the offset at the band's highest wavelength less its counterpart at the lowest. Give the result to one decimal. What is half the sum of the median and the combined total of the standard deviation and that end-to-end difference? -2.4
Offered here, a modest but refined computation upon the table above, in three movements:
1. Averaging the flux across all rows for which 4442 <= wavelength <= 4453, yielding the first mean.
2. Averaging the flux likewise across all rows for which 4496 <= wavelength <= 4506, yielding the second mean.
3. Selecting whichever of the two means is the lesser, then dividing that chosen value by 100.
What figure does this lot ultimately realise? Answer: 0.366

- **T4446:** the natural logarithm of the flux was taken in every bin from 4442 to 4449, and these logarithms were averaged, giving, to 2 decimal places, 3.59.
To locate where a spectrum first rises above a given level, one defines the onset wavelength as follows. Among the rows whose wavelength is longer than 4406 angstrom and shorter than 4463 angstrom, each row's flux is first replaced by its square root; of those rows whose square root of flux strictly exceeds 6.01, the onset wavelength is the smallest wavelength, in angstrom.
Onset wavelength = 4406.83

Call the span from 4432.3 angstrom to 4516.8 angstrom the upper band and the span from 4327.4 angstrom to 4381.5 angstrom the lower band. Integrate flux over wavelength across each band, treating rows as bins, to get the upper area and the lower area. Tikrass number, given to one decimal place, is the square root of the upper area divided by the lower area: 1.3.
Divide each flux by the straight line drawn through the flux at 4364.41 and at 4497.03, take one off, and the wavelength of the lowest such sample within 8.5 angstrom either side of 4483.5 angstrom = 4484.62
